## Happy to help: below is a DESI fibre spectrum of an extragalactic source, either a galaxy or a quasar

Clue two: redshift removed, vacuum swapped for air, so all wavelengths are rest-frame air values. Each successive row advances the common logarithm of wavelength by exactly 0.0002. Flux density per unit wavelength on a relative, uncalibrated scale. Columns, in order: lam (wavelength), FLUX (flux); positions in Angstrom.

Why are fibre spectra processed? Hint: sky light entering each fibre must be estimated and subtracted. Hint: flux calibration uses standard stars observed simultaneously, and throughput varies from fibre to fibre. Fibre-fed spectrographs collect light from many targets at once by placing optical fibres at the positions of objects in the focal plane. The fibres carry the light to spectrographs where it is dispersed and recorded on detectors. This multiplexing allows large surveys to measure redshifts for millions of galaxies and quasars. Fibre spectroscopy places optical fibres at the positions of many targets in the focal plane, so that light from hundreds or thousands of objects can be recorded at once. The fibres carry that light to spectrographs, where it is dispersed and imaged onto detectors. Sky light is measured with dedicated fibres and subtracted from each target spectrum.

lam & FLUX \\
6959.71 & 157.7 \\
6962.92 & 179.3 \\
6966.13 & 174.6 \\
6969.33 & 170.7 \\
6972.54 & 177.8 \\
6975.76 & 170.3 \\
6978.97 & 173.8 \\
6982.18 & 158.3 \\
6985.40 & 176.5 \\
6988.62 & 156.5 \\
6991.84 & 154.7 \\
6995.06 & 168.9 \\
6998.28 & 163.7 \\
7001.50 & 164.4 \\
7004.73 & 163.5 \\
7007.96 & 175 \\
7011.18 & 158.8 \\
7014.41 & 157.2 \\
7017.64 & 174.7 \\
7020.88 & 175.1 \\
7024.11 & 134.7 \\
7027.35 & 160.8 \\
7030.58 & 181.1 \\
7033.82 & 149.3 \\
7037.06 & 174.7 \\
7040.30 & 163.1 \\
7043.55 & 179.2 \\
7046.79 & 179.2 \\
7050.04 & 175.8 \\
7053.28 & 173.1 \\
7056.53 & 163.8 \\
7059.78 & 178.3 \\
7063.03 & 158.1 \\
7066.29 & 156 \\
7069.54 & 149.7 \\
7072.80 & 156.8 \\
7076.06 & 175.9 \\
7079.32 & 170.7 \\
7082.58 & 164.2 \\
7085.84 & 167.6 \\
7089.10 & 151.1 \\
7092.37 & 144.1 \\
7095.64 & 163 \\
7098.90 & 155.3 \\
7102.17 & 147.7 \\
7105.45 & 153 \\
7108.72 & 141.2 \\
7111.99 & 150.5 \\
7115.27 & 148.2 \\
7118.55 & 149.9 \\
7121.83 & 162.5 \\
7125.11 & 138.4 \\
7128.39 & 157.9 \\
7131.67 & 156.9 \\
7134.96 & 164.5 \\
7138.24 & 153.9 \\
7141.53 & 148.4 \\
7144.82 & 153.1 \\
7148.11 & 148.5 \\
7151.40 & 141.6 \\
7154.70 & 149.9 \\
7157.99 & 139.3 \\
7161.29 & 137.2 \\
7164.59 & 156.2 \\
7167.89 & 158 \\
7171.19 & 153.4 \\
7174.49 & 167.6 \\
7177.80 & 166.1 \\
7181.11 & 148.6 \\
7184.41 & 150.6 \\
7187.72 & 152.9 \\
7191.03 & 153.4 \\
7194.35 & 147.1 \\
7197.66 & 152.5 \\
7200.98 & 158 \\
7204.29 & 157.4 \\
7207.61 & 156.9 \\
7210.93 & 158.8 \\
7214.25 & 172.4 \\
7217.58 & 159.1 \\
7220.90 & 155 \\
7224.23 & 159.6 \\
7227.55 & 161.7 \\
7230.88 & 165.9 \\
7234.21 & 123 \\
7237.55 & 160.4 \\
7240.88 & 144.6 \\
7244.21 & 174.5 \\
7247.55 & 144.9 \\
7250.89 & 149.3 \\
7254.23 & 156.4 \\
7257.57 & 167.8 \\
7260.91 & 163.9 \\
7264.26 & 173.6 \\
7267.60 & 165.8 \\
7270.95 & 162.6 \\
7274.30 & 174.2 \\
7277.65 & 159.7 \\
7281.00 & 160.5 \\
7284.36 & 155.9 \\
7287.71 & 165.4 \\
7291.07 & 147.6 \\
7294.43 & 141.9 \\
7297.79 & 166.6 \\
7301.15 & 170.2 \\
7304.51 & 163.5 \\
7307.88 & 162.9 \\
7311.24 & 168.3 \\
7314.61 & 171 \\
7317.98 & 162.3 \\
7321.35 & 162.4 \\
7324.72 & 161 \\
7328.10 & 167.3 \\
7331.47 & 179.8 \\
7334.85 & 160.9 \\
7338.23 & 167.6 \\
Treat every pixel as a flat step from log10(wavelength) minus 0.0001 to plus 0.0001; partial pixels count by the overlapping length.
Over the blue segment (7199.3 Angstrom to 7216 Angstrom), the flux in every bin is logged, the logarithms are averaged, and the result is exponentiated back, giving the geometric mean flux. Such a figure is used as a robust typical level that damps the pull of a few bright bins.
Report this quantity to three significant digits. 161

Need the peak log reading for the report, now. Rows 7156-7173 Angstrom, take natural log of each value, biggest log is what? 5.06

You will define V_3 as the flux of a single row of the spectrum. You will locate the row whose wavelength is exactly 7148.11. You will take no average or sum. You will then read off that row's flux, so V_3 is 148.5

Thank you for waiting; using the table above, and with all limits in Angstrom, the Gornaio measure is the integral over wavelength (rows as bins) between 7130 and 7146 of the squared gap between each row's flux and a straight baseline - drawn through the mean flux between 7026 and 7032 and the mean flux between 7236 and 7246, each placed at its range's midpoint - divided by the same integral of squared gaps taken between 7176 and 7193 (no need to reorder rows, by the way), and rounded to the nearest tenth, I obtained 1.1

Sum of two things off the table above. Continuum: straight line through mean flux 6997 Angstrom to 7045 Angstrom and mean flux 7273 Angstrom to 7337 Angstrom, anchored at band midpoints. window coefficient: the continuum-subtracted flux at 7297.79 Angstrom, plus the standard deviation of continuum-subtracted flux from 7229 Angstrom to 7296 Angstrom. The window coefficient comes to 16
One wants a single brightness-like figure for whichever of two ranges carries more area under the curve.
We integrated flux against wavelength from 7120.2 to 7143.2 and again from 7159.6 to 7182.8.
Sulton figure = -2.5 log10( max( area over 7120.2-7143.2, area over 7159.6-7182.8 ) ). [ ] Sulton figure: -8.9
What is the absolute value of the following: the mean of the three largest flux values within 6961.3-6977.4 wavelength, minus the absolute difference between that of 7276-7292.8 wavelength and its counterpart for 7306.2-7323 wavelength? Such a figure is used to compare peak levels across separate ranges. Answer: 172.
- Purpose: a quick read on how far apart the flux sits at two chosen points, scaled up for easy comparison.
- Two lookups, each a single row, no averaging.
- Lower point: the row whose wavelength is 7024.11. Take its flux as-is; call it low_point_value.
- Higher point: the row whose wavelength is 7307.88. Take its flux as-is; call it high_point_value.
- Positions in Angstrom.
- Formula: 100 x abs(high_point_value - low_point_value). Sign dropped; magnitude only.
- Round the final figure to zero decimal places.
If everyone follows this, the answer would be 2820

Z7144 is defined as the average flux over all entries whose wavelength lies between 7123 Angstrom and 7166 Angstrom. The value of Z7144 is 150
